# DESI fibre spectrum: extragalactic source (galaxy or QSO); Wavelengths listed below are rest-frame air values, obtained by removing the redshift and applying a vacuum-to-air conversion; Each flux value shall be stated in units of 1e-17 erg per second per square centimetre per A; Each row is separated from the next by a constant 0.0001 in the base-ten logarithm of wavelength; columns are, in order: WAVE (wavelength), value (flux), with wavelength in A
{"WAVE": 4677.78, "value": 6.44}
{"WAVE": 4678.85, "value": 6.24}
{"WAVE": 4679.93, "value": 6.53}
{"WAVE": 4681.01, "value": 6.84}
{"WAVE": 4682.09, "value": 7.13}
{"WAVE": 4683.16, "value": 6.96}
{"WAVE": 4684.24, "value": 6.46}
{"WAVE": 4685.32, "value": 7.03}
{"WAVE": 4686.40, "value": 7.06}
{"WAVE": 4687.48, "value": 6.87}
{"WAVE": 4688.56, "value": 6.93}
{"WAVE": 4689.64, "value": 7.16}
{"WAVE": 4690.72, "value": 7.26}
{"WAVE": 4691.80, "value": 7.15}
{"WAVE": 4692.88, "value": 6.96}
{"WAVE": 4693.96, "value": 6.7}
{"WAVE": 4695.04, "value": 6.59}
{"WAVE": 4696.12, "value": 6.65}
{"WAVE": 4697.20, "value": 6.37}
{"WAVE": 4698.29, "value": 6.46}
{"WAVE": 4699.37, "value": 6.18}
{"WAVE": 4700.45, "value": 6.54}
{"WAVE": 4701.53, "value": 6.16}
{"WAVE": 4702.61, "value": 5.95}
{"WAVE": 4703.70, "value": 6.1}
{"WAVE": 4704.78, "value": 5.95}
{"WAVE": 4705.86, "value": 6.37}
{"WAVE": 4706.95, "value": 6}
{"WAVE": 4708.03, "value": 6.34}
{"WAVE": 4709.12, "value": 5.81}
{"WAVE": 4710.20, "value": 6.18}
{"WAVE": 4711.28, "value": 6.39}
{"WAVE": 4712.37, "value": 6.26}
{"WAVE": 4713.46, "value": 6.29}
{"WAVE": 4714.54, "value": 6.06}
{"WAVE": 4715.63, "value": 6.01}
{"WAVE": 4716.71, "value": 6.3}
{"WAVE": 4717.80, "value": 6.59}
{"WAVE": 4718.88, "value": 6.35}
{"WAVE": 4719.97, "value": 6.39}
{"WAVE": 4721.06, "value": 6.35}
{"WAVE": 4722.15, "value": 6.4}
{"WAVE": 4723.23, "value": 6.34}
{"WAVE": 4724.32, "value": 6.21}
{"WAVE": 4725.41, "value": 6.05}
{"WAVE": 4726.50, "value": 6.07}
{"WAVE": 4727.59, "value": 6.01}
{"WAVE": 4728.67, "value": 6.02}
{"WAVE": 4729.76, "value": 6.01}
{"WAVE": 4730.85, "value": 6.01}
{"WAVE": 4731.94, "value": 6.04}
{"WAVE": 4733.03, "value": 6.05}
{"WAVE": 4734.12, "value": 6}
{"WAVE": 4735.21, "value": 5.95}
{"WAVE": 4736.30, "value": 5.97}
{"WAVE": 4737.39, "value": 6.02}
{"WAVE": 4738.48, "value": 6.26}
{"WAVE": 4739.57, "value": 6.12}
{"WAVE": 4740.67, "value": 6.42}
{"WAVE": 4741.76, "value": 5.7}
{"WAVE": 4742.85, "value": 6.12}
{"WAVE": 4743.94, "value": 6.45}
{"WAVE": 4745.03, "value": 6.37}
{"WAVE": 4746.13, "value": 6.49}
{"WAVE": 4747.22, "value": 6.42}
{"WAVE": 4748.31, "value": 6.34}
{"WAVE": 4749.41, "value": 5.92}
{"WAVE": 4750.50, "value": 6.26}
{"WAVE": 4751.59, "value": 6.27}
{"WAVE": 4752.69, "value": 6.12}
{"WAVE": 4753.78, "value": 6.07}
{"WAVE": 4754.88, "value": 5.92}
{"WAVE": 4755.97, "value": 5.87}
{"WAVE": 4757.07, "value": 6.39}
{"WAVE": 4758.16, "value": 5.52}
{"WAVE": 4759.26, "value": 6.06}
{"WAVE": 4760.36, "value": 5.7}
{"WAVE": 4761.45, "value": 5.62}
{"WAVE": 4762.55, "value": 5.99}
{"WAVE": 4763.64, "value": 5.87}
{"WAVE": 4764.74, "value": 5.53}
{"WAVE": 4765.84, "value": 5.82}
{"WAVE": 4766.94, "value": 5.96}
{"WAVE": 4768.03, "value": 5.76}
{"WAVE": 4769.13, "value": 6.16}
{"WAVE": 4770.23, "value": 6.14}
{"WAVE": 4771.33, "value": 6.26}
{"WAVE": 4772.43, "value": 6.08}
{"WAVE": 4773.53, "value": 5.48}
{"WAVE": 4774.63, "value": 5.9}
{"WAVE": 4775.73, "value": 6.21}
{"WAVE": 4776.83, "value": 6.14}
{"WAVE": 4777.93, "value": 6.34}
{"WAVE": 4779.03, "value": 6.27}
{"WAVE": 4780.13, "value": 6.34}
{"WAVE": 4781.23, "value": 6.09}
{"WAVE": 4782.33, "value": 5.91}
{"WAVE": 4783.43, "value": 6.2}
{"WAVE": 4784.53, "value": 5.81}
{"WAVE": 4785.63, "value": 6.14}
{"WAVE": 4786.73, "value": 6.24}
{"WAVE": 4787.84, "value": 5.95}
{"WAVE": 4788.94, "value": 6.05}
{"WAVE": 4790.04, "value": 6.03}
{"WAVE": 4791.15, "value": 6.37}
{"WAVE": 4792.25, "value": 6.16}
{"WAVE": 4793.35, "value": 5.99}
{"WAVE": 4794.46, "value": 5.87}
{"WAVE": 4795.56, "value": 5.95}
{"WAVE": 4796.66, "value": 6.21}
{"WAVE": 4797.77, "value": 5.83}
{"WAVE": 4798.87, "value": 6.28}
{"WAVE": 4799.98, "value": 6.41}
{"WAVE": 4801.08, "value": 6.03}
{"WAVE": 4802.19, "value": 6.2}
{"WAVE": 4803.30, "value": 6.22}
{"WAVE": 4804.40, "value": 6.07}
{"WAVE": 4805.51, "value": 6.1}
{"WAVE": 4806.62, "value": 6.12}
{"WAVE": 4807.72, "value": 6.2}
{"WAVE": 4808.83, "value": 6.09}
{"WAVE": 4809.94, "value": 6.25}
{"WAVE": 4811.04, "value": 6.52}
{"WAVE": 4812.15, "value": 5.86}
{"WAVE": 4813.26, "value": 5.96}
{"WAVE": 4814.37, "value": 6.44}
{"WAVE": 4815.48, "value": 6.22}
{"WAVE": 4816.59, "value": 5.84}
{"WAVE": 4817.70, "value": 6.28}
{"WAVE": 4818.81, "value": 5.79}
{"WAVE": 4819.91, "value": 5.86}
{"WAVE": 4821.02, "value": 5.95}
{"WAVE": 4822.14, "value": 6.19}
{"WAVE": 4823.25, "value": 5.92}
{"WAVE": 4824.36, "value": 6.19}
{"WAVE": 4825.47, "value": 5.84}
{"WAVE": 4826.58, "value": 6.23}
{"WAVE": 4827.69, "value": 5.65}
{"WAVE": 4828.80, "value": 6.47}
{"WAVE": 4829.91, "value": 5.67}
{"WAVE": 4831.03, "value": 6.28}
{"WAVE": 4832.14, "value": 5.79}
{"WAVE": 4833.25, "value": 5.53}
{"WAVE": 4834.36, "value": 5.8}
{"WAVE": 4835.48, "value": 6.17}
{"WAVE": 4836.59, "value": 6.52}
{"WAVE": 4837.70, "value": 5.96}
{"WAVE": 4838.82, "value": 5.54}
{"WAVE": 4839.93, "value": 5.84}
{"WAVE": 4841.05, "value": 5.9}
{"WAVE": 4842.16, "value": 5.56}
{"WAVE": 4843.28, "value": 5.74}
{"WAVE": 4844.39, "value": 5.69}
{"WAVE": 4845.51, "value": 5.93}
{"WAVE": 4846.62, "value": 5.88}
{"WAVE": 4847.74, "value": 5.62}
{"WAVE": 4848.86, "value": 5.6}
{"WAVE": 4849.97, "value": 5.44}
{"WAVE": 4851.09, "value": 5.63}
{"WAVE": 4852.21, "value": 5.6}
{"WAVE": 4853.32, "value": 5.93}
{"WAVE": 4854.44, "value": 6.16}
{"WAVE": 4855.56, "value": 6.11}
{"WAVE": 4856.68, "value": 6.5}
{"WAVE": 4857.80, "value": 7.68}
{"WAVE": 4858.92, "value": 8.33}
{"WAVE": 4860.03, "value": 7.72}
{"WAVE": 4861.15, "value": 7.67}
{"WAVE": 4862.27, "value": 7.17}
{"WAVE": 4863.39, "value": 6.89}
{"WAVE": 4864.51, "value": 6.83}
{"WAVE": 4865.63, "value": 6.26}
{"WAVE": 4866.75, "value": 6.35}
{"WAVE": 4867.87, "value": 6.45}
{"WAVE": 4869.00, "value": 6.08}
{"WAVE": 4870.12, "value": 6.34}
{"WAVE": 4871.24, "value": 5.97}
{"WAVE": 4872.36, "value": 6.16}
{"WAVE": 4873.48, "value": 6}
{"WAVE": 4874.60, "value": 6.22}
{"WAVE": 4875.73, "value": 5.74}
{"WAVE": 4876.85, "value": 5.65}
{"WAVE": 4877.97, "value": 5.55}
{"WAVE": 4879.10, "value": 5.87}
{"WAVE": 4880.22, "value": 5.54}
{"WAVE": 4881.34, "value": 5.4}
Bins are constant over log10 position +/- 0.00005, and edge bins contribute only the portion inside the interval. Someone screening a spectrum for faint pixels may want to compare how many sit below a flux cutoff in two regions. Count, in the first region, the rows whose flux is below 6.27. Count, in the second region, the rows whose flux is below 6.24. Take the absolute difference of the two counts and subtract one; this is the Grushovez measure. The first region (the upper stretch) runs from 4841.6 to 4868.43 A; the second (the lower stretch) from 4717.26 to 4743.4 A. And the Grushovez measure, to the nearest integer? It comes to 1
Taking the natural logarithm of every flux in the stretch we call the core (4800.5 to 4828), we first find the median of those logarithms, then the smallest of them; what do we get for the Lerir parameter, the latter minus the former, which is -0.077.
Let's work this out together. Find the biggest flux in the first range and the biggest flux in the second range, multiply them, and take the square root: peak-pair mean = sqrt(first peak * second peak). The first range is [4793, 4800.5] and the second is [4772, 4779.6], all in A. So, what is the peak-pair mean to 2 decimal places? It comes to 6.37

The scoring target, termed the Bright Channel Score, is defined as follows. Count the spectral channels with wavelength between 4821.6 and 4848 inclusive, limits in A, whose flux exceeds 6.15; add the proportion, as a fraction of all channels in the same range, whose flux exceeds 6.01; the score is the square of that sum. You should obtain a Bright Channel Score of 53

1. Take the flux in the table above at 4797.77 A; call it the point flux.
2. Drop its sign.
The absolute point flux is 5.8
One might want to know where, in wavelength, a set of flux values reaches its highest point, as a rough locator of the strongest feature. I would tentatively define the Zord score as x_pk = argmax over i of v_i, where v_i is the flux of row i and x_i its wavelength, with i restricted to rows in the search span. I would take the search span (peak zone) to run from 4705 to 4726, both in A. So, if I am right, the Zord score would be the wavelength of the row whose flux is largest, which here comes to 4717.80 A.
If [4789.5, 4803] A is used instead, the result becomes 4799.98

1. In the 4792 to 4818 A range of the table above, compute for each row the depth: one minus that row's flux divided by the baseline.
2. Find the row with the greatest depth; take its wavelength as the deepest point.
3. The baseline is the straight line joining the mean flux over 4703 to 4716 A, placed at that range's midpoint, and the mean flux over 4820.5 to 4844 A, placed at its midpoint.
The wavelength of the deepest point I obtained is 4797.77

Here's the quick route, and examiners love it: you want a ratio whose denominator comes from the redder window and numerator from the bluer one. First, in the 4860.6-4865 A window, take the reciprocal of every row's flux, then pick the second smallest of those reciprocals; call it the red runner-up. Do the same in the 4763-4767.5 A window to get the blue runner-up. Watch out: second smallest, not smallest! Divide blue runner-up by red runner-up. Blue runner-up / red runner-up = 1.22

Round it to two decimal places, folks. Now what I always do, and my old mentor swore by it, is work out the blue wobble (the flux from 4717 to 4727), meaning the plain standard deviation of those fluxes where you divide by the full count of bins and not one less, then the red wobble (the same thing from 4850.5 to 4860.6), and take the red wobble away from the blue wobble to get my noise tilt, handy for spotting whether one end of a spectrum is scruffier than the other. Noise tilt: -0.80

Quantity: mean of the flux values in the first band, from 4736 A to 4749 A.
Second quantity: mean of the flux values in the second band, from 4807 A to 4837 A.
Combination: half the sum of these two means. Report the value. 6.14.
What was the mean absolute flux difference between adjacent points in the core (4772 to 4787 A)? 0.25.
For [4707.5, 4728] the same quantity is 0.16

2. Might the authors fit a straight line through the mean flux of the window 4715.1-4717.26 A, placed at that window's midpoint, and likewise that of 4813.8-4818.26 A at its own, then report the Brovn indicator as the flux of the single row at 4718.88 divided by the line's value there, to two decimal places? 1.03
